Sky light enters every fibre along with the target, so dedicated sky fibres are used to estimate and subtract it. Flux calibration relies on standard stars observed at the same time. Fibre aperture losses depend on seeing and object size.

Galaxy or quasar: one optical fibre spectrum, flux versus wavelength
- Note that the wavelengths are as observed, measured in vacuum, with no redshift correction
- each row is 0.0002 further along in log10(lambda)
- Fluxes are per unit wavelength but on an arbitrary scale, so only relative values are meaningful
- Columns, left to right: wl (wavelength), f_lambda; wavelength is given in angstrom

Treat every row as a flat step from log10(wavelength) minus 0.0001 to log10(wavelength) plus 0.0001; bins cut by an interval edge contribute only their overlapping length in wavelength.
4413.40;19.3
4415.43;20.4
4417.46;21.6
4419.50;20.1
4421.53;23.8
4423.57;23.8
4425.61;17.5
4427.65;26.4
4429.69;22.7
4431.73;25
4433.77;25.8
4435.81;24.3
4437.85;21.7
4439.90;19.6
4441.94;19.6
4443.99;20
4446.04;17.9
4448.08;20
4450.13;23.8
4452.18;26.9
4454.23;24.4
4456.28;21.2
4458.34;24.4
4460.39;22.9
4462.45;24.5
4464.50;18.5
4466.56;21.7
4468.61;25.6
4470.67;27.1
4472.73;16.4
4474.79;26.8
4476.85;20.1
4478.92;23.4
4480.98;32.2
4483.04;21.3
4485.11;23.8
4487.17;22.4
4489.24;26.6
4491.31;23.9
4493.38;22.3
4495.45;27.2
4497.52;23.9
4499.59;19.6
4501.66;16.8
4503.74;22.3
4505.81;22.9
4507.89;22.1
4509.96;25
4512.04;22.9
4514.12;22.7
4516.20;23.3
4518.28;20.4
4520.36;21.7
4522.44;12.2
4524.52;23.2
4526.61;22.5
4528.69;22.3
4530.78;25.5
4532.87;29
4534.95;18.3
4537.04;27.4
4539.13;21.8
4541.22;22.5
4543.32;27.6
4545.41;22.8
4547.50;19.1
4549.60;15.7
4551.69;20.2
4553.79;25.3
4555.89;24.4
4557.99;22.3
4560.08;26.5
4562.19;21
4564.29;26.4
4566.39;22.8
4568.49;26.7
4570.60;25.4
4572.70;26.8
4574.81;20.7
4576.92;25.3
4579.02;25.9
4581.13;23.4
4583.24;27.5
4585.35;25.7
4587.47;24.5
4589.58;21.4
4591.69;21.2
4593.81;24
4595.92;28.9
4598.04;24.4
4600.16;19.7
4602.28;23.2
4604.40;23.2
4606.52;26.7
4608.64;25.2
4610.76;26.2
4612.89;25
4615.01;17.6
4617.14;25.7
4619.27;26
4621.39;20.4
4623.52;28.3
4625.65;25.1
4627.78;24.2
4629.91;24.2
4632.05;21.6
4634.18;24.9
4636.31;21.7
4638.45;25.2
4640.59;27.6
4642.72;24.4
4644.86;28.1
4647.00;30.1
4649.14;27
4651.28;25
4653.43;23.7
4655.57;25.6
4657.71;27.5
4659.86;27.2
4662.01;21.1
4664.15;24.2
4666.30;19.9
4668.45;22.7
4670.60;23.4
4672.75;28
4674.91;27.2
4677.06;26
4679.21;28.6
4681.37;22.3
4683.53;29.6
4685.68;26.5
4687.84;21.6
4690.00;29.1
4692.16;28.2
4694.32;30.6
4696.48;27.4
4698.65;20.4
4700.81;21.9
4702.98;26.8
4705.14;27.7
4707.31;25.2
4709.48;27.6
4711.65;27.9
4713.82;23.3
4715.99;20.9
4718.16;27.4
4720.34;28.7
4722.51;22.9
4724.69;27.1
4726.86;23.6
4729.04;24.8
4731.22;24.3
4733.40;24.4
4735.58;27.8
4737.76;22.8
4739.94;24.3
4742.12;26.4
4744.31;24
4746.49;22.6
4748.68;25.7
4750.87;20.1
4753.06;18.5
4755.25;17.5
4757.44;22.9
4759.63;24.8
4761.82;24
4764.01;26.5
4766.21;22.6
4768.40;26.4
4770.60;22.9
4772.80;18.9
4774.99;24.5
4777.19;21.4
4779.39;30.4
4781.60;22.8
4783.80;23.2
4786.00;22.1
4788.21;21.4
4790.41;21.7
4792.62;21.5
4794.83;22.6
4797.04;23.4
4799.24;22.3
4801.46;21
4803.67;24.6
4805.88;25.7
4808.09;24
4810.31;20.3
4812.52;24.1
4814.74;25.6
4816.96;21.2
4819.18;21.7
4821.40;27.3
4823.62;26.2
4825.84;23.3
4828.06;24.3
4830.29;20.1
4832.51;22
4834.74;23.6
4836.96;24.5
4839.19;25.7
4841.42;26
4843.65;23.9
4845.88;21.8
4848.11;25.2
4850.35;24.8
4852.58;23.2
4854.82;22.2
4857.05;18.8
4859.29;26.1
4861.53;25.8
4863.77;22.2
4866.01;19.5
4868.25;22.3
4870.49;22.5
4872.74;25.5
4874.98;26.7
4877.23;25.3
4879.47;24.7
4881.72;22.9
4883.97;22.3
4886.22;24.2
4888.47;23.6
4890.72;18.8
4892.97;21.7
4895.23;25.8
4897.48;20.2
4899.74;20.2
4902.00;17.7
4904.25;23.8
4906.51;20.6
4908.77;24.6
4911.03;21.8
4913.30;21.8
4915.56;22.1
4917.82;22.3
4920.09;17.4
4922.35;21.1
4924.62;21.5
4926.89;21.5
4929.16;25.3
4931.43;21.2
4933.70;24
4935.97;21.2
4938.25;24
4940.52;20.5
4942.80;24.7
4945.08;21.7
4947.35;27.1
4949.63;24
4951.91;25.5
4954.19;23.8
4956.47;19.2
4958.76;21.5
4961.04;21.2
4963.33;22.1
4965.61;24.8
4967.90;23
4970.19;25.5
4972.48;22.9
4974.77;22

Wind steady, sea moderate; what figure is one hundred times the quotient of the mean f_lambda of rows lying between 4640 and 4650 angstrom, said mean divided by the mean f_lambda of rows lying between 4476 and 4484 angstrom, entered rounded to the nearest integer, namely 113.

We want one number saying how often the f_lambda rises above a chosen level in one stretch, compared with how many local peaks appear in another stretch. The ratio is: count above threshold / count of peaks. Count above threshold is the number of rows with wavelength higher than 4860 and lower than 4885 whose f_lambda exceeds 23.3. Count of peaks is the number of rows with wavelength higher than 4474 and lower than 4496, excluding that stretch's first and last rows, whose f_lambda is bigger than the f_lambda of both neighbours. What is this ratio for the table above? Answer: 1.67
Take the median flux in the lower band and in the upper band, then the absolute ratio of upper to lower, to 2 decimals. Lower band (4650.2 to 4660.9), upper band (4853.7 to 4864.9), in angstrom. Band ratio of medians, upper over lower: 0.87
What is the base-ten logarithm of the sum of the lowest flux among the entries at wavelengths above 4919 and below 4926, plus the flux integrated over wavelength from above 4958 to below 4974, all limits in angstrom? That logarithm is 2.59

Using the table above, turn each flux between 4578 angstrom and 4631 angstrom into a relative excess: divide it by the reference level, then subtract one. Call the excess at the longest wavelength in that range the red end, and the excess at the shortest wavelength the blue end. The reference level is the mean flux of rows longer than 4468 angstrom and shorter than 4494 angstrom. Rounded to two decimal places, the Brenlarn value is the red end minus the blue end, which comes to -0.07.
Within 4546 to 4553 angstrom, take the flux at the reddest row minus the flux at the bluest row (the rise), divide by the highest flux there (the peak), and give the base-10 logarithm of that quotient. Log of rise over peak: -1.3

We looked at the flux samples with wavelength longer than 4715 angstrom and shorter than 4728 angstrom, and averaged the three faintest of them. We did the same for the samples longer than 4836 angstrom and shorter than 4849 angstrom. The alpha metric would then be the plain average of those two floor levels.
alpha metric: 22.9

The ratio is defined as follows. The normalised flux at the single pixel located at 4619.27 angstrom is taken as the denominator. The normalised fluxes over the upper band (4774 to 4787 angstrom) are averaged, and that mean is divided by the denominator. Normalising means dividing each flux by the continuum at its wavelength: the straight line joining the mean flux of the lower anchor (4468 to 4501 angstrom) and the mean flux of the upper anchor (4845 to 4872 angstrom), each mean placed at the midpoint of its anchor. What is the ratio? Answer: 0.94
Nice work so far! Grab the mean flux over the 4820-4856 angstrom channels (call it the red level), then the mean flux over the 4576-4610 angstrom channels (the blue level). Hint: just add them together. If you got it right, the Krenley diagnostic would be 48.4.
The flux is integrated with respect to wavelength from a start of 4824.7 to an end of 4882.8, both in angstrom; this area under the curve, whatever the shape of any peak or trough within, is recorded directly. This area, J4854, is 1370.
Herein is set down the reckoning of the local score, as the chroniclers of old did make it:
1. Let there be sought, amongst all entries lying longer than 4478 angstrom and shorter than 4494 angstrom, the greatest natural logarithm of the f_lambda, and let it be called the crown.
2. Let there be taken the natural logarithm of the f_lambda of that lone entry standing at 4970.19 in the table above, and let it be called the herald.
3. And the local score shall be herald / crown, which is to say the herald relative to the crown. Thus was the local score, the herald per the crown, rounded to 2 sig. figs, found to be 0.93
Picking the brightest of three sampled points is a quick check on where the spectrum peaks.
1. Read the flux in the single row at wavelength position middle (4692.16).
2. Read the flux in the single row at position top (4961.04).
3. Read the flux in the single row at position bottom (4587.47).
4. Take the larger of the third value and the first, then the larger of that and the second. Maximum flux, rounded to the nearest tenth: 28.2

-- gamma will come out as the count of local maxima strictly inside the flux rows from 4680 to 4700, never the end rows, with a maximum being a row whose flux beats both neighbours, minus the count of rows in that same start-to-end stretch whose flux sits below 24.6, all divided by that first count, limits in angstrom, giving 0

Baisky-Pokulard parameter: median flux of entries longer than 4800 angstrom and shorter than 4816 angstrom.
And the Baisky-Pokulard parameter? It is 24.1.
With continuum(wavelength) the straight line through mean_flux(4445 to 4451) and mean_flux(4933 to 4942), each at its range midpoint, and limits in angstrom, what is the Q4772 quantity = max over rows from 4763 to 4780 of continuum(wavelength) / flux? 1.15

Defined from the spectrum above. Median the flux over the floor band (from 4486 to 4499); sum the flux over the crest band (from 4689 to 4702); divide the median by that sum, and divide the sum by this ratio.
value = 1039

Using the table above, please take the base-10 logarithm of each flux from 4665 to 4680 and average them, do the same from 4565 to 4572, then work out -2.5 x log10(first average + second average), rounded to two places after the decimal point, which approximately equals -1.12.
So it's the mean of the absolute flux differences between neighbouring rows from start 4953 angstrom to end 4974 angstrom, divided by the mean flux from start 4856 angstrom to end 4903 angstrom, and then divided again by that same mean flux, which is 0.0043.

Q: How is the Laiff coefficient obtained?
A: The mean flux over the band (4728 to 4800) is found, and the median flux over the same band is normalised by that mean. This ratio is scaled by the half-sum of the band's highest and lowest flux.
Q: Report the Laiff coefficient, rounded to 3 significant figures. 23.5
